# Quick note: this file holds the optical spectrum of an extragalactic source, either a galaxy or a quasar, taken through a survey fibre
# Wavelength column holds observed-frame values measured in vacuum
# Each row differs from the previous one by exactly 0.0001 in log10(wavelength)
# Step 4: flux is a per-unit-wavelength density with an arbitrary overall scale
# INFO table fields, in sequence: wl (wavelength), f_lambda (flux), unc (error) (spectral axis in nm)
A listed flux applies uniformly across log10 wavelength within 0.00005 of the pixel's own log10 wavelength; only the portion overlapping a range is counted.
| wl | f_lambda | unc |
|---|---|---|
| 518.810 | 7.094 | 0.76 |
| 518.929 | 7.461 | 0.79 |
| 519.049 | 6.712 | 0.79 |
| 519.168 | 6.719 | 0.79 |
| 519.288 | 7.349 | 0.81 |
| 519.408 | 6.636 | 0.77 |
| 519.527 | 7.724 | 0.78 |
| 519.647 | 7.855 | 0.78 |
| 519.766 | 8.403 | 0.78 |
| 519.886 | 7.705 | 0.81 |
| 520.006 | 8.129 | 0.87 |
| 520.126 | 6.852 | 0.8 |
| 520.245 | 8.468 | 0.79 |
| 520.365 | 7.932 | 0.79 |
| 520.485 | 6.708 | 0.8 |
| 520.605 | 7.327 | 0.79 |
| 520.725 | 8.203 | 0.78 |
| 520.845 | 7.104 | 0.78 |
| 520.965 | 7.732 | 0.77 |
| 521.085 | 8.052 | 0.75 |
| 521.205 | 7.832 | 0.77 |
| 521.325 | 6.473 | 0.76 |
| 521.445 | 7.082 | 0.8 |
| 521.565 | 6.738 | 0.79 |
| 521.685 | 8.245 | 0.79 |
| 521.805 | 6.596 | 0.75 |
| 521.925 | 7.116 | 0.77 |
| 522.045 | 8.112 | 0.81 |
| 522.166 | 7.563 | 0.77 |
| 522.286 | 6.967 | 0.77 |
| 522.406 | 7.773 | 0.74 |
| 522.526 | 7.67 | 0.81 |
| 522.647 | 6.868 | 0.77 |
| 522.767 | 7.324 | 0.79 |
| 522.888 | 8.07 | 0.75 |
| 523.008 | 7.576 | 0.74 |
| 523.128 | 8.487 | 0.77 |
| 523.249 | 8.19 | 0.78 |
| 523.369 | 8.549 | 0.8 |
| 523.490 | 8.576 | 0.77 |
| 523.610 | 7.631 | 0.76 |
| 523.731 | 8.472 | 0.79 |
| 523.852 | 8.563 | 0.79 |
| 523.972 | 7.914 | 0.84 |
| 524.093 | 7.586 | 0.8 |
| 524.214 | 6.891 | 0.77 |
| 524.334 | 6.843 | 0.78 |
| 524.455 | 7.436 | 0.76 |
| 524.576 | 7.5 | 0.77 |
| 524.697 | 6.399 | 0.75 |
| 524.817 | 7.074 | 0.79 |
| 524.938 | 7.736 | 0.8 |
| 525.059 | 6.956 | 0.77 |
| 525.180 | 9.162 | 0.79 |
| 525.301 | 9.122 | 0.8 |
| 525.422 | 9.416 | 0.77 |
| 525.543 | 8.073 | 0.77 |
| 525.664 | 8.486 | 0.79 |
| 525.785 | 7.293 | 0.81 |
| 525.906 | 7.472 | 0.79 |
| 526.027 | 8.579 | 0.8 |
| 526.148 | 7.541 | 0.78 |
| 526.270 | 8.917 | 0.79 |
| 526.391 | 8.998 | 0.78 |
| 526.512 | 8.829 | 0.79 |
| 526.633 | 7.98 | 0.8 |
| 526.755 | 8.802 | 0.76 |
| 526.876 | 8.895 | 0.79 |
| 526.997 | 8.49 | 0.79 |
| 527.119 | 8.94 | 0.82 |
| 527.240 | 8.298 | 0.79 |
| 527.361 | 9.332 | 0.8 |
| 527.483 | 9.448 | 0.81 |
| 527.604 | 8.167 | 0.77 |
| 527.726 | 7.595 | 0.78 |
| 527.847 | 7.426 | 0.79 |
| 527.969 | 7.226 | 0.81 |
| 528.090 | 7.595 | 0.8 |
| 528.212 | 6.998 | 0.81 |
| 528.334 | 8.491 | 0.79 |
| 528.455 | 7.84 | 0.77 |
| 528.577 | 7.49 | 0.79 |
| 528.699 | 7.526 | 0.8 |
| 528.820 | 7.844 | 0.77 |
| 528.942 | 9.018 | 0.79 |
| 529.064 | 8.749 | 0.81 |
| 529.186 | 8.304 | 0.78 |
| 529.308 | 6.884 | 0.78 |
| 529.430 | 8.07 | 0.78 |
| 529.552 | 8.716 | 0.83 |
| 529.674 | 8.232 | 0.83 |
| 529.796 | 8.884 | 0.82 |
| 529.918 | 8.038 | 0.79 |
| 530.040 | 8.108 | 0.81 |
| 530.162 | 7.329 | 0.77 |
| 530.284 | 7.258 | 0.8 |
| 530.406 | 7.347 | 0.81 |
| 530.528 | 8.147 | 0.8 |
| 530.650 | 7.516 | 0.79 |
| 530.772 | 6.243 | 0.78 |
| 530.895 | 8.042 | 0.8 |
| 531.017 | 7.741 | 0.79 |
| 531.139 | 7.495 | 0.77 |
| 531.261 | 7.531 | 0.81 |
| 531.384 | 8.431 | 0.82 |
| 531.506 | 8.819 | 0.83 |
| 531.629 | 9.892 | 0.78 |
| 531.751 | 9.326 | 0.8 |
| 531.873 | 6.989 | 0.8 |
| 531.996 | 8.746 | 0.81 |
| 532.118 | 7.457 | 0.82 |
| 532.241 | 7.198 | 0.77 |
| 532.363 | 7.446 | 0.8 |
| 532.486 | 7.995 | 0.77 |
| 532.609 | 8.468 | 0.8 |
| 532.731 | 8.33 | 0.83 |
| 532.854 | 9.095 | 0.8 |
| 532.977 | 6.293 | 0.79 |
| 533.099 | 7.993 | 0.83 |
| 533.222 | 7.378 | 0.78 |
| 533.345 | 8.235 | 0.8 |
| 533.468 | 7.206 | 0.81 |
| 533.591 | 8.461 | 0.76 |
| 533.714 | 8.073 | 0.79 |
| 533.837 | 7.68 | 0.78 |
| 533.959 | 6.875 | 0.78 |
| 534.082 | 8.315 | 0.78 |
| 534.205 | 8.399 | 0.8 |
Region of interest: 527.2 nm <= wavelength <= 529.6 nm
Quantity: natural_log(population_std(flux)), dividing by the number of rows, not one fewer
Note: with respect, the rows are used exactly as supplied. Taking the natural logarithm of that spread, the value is -0.326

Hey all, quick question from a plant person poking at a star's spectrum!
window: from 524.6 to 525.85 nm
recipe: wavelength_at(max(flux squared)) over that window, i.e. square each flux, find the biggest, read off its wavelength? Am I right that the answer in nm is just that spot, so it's 525.422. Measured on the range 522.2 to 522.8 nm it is 522.406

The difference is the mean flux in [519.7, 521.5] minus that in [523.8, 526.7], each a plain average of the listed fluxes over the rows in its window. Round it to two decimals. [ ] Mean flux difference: -0.35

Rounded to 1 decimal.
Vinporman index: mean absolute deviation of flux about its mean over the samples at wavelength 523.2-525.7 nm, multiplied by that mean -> 5.5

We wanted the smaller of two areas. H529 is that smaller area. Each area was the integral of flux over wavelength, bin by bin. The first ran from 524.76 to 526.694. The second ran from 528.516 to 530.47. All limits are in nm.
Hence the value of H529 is 15.6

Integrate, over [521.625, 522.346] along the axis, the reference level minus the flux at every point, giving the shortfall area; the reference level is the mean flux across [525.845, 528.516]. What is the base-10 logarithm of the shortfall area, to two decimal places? -0.22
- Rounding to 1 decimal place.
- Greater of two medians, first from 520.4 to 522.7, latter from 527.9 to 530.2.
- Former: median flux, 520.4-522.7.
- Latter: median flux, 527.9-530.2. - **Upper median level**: 8.0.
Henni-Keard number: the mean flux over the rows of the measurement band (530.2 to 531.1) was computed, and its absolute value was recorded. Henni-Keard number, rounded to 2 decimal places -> 7.47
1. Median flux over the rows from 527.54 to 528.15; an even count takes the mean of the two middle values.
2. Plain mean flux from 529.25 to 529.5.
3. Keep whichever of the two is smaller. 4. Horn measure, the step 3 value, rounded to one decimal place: 7.5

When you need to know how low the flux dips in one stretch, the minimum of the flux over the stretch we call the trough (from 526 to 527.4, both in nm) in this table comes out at 7.541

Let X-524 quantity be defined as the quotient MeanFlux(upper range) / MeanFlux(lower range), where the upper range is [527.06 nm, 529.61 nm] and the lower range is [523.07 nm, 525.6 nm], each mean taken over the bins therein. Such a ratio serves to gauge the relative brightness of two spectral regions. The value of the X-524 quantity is 1.02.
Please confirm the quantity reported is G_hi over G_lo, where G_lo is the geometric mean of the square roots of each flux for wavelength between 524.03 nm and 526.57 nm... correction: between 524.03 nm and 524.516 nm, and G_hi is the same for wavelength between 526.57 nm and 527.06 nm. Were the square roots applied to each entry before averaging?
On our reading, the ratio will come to 1.09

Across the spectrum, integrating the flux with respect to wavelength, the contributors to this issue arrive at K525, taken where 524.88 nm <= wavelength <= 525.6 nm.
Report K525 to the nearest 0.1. 6.1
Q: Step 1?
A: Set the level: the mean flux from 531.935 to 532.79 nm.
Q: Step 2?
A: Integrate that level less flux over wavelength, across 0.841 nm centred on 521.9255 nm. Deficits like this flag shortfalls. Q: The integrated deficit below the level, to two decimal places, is 0.52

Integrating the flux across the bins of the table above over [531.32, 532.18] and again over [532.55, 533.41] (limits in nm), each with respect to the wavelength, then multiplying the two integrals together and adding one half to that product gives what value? 51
